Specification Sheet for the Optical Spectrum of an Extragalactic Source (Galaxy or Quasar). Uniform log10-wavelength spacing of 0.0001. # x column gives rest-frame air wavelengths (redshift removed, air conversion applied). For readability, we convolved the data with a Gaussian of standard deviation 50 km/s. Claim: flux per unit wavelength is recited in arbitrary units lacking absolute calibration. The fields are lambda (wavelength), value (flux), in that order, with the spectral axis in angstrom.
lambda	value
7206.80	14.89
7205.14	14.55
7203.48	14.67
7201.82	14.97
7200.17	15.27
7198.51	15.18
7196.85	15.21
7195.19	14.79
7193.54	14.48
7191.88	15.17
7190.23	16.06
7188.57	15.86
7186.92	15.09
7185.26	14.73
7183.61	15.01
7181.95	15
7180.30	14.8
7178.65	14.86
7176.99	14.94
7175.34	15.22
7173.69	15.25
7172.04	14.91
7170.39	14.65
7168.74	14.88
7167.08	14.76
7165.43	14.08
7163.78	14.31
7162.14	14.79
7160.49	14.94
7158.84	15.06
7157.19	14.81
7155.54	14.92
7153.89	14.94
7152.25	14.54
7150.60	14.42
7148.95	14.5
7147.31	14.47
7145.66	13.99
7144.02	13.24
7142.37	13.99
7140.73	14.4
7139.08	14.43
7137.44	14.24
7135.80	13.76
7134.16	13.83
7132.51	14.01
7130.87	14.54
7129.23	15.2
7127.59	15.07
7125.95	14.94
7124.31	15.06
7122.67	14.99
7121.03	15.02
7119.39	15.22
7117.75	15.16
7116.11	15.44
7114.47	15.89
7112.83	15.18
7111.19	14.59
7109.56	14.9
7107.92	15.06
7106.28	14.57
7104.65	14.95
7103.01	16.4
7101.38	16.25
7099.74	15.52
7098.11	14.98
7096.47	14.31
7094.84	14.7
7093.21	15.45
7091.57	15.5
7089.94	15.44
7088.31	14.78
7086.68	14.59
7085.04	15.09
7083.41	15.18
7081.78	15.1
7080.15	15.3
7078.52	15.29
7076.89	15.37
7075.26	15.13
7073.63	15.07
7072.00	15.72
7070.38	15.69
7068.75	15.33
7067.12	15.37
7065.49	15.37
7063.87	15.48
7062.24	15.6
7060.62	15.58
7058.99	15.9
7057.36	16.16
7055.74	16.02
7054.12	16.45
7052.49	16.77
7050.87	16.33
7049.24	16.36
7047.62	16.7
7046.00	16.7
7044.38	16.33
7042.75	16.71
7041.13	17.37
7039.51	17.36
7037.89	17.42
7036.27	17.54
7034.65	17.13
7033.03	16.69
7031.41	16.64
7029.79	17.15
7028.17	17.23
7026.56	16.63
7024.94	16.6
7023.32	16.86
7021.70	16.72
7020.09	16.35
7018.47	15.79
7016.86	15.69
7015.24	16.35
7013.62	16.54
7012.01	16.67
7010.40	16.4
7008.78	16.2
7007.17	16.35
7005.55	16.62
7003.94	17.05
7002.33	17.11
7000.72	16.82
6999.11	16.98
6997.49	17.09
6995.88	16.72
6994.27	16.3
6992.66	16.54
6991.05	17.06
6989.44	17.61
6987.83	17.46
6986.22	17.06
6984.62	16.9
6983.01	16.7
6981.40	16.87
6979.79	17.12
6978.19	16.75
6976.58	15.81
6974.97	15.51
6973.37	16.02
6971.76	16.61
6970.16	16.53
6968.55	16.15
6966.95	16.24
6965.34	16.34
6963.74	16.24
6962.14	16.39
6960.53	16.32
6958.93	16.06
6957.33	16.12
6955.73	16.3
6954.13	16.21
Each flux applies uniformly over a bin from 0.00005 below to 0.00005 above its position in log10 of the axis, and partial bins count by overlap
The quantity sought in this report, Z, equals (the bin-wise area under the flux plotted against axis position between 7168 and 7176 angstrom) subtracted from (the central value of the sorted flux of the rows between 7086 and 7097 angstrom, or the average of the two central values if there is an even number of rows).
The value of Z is -105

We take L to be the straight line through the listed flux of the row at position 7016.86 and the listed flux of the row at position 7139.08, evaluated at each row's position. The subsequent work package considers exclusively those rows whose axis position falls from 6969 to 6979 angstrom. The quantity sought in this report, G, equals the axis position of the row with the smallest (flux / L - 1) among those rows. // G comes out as 6974.97 angstrom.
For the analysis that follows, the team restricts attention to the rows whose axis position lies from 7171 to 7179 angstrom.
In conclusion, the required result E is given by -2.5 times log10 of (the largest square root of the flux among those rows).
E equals -1.48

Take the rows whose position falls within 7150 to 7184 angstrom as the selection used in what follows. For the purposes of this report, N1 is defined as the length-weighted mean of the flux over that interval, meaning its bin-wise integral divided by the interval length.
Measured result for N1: 14.8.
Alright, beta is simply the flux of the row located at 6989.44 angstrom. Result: 17.61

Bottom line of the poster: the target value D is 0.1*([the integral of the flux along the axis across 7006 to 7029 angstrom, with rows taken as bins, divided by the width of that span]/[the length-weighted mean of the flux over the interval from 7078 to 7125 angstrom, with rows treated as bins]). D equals 0.109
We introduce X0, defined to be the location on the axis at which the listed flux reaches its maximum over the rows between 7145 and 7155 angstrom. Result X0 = 7153.89 angstrom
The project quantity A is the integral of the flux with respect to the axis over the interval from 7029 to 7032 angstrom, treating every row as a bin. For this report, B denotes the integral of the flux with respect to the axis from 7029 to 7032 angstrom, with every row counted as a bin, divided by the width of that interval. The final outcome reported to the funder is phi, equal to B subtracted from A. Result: 33.8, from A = 50.7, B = 16.9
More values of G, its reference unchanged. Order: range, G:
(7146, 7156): 7150.60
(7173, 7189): 7185.26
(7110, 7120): 7111.19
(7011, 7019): 7016.86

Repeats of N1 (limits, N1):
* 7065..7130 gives 15.2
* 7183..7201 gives 15.2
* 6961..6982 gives 16.3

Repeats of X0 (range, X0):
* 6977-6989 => 6987.83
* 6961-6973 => 6971.76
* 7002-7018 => 7002.33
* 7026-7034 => 7028.17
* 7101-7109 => 7103.01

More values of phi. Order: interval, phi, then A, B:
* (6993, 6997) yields 49.7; 66.3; 16.6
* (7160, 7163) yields 29.8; 44.7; 14.9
